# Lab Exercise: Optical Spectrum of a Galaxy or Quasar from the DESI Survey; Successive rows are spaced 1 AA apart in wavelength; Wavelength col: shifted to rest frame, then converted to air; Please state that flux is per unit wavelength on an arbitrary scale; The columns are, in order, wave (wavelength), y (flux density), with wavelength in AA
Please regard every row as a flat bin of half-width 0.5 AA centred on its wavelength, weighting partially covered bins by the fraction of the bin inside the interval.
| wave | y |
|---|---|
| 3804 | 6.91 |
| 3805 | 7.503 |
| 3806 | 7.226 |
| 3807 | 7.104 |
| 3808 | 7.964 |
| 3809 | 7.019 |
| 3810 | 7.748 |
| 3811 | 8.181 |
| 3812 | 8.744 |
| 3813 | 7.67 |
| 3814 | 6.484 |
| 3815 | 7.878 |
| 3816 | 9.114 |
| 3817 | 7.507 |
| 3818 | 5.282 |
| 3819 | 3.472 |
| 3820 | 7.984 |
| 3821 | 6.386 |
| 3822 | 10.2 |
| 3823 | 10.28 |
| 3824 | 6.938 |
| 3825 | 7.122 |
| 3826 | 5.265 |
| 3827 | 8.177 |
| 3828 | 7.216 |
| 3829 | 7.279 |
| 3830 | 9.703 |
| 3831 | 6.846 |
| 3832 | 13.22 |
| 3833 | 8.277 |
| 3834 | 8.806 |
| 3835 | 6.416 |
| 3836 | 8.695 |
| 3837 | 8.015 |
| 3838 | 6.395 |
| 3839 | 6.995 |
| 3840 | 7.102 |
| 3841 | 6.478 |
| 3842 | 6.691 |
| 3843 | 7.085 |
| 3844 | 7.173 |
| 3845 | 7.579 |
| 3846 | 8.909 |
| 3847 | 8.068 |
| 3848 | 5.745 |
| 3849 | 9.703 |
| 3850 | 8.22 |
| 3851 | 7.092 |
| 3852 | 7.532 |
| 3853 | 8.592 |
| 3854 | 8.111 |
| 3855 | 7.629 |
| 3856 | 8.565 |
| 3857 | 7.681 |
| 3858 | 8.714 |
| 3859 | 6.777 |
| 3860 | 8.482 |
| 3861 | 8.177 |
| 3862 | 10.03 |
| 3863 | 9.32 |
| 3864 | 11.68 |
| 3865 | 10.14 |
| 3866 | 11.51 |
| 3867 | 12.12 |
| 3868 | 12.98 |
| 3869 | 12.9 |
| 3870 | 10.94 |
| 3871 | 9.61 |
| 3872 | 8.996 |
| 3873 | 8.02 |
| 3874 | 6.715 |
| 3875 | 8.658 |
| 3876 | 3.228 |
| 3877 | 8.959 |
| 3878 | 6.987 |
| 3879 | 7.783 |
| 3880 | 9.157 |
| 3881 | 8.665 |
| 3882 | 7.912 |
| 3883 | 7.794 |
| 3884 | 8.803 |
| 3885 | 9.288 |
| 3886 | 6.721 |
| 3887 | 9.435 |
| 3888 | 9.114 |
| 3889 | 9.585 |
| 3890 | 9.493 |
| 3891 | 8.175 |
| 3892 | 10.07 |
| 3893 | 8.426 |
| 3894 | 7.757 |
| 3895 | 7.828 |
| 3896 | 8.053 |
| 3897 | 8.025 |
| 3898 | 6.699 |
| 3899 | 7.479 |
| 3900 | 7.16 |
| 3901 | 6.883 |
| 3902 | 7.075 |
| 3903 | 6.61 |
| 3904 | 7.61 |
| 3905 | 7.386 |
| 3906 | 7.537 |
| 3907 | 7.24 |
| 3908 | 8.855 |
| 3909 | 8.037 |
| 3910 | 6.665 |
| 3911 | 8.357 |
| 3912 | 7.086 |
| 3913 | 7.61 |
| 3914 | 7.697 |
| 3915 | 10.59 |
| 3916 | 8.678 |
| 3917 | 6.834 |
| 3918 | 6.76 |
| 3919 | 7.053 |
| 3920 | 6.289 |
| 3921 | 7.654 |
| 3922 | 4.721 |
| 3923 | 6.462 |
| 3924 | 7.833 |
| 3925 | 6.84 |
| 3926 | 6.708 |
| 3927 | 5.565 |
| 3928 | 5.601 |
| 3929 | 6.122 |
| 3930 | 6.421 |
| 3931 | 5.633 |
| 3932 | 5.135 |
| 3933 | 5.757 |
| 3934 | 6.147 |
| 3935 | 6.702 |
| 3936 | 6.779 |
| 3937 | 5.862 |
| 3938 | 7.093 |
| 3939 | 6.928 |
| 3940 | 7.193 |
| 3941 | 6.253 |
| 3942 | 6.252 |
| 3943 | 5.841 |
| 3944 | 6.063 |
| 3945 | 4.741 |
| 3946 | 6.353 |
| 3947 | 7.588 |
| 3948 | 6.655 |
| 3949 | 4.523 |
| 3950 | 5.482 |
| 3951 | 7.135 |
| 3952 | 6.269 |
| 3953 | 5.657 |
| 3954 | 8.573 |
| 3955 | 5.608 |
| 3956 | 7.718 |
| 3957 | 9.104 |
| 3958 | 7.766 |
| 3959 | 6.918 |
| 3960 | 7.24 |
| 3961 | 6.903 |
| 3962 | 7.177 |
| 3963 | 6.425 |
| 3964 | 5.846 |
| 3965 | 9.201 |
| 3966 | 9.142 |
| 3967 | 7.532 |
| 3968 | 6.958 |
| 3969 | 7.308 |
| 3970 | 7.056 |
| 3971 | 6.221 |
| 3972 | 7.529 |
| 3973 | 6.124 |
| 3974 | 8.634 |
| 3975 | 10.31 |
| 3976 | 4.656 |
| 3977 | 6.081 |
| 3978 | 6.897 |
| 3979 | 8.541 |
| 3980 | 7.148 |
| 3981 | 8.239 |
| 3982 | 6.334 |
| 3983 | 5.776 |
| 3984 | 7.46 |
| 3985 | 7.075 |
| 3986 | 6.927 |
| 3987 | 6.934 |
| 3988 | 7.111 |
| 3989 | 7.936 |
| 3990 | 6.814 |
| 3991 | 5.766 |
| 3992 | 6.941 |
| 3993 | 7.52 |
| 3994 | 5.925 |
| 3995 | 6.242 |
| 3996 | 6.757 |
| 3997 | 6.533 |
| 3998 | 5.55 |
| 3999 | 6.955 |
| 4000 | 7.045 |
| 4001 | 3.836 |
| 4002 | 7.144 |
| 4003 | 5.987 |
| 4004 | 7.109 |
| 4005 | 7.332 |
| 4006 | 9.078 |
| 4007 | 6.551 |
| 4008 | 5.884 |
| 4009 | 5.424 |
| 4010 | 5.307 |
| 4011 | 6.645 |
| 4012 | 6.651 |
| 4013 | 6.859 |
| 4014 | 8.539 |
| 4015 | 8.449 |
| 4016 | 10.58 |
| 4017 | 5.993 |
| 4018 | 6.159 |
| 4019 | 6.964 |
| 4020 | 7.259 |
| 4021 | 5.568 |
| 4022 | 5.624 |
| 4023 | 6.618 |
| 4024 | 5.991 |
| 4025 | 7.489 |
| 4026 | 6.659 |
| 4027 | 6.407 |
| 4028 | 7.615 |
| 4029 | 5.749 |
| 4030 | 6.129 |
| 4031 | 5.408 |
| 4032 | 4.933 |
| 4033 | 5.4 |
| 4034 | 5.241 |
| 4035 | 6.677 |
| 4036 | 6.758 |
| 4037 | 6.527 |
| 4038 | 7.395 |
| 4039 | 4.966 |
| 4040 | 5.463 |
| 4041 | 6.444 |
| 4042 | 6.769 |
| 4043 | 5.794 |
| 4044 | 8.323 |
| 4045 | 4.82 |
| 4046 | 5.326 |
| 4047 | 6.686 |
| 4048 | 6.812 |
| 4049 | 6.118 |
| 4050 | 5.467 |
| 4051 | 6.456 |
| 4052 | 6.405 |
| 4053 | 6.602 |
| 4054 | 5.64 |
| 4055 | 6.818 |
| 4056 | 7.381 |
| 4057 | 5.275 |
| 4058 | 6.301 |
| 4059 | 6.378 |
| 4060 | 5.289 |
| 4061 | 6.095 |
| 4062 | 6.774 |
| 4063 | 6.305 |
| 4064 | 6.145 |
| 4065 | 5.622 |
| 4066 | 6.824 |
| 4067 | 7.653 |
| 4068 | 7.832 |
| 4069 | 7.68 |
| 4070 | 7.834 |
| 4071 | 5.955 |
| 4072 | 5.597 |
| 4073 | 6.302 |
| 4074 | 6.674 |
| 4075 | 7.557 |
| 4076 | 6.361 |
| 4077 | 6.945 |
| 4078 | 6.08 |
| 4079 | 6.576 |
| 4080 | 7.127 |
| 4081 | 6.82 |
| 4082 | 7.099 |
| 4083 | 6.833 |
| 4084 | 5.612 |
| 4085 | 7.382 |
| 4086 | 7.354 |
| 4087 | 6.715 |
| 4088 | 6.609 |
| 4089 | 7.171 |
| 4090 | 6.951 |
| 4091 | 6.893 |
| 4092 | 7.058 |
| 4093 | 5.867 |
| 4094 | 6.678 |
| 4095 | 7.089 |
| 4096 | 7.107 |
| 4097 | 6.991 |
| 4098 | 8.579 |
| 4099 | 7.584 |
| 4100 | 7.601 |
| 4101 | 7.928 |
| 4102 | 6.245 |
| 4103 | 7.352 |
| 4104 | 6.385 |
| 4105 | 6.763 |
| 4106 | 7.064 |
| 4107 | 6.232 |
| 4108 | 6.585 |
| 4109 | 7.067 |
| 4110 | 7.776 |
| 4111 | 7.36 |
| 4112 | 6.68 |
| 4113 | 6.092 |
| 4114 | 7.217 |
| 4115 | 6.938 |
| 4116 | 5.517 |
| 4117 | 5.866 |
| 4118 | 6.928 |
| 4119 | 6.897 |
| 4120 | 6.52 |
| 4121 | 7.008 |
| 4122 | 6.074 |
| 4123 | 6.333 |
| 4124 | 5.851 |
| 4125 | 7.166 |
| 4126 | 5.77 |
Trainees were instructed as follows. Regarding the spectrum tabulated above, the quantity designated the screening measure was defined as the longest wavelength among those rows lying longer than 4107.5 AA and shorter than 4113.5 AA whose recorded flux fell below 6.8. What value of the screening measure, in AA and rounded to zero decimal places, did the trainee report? 4113 AA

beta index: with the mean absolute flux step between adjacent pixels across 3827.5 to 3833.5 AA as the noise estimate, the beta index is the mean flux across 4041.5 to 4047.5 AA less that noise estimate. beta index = 3.0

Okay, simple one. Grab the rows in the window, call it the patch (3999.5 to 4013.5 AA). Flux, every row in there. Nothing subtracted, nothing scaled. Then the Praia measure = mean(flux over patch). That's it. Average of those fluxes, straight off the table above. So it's 6.5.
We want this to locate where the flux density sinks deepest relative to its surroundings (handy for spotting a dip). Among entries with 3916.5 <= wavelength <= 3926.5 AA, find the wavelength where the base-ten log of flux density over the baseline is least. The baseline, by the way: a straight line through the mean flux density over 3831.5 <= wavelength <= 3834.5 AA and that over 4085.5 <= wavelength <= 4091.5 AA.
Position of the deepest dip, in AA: 3922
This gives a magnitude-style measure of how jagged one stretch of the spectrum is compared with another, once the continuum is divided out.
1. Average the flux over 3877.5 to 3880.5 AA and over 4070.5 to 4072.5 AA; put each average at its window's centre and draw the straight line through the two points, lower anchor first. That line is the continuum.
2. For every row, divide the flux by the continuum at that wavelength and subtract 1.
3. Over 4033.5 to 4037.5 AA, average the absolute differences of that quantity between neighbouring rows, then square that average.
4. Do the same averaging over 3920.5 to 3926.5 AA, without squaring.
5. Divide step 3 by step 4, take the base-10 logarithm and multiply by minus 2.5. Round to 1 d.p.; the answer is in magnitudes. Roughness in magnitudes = 3.3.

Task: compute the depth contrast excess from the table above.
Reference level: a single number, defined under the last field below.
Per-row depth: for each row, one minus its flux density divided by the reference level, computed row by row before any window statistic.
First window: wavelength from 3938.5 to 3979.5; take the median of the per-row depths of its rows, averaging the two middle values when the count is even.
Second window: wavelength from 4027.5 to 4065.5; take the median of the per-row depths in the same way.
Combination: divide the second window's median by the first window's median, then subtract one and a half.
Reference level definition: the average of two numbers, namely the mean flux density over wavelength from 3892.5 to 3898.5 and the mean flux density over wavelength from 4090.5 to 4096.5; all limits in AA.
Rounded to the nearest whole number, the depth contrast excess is 1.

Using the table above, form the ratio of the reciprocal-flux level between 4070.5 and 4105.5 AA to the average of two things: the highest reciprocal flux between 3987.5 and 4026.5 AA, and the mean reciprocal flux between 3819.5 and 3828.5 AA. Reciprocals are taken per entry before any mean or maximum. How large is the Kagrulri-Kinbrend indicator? 0.74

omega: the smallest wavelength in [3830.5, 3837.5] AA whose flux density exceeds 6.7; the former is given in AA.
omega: 3831 AA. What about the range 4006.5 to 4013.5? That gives 4013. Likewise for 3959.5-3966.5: 3960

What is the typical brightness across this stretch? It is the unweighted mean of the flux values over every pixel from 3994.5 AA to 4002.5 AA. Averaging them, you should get 6.3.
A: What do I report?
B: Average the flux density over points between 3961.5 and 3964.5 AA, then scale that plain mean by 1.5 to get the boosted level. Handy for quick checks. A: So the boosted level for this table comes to 9.7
